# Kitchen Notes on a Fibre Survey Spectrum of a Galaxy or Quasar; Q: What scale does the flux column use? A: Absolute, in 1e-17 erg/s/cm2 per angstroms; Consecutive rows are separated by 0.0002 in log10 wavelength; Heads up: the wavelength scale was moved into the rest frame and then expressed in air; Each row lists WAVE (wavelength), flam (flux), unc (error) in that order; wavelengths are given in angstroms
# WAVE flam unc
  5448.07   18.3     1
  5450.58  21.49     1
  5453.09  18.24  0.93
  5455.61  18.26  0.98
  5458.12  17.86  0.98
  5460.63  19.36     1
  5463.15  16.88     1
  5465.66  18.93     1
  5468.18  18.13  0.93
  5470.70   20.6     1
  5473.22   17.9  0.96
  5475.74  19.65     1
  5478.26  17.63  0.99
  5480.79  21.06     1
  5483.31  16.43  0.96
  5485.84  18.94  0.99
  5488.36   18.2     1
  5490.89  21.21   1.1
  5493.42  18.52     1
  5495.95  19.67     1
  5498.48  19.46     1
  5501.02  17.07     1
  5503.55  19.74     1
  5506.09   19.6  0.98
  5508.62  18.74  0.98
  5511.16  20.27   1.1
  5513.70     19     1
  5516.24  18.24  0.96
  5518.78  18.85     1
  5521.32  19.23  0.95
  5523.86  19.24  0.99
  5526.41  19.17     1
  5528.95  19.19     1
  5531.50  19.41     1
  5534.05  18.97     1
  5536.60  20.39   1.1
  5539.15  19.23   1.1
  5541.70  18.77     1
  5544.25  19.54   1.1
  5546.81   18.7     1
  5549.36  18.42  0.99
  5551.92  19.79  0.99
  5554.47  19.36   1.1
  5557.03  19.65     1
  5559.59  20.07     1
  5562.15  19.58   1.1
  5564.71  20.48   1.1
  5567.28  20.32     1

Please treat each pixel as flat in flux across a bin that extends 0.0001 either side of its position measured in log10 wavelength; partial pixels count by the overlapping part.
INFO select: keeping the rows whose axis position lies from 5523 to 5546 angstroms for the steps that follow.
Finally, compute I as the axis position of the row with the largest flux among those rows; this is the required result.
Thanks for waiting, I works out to 5536.60 angstroms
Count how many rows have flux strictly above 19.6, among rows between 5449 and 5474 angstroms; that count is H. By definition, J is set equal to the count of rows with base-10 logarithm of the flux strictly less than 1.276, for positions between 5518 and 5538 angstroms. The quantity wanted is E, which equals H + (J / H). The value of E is 2.5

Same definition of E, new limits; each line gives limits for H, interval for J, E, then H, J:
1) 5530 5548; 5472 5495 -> 6.0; 1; 5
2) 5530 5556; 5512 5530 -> 3.0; 2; 2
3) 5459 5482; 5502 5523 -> 4.0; 3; 3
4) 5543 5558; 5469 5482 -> 3.0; 2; 2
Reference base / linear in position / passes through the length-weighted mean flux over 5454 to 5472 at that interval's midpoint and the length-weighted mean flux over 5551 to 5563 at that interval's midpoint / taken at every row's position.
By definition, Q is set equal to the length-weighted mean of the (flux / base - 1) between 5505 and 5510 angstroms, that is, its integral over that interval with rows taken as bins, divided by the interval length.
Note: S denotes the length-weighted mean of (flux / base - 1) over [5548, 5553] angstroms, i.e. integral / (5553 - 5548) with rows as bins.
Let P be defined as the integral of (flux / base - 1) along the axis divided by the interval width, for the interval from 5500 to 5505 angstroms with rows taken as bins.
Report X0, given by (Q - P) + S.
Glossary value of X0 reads 0.00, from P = -0.028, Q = 0.004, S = -0.028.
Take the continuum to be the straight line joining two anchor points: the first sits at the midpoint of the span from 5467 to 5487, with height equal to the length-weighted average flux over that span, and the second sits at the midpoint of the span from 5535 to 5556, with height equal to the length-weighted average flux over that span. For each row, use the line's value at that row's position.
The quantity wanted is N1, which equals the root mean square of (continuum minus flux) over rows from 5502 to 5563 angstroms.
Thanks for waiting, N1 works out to 0.5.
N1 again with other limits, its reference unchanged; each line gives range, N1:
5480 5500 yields 1.5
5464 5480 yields 1.1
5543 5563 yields 0.5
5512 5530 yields 0.3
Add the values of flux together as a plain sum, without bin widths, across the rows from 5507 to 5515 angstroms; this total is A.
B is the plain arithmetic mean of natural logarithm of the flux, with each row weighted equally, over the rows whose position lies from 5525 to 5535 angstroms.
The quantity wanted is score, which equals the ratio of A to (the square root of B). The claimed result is 34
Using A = 58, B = 2.95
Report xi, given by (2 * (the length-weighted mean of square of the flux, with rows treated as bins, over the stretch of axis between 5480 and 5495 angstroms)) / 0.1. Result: 7283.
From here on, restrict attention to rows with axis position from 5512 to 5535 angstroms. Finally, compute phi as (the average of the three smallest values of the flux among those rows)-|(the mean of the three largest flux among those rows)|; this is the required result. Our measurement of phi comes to -0.6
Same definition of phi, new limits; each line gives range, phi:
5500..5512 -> -1.4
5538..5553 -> -0.9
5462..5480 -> -2.3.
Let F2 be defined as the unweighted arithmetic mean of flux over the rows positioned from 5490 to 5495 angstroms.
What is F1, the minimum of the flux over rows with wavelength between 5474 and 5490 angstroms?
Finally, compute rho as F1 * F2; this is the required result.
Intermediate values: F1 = 16.43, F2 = 19.9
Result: 326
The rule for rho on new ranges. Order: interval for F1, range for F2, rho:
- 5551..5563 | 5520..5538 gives 375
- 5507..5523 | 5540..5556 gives 348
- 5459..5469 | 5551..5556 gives 330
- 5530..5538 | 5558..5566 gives 380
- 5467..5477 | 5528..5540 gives 348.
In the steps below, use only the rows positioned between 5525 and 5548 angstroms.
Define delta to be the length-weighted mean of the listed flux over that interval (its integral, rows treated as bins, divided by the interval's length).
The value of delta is 19.3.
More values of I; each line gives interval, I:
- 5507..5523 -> 5511.16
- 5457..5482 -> 5480.79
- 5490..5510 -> 5490.89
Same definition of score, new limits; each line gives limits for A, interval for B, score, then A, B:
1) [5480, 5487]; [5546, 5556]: 33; 56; 2.95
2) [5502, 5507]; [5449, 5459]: 23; 39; 2.94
